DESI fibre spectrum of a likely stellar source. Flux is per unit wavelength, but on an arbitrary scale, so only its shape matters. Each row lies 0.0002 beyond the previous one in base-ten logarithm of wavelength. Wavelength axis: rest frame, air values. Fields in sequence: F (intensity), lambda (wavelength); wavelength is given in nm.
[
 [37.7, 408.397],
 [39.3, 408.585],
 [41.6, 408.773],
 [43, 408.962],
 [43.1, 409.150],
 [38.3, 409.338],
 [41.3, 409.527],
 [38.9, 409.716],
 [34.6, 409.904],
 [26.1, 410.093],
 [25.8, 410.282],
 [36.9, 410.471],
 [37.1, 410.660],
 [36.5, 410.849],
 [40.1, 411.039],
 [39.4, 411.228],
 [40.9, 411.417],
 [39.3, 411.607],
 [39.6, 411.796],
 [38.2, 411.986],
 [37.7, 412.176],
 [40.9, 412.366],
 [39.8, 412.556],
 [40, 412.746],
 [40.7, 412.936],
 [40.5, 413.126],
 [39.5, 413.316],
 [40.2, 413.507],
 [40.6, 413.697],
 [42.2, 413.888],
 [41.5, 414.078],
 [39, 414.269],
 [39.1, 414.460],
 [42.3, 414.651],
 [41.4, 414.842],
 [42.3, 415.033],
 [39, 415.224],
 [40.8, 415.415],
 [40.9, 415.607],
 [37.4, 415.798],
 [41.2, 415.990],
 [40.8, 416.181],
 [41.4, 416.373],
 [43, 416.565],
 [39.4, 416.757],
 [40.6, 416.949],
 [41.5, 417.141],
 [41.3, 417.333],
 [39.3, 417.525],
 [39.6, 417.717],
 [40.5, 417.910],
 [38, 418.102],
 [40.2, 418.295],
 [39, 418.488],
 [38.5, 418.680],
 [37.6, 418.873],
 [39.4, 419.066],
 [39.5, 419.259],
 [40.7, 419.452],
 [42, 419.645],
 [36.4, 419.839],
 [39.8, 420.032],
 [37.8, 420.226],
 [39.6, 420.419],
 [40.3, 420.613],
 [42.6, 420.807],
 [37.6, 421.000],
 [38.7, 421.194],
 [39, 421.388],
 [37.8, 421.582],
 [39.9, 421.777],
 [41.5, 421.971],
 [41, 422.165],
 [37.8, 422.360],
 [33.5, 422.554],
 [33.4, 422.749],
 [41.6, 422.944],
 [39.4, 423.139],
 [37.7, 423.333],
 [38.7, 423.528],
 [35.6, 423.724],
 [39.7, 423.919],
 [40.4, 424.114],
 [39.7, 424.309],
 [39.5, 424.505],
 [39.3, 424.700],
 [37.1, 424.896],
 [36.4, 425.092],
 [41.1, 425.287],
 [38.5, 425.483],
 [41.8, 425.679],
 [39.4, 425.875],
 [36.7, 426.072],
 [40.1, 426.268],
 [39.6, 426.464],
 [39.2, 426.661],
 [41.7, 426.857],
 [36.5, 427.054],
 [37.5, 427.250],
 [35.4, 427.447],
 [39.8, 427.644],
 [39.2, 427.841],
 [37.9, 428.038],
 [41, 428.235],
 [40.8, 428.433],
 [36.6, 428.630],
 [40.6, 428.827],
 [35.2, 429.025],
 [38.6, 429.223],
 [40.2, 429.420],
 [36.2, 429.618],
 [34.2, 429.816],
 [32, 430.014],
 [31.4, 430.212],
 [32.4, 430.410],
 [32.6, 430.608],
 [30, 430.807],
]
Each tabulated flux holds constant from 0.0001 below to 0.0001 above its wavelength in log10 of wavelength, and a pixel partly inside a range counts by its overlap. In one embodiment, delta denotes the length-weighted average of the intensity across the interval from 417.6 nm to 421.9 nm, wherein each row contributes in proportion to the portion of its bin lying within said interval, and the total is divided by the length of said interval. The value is 39.3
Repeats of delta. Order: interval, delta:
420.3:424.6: 38.9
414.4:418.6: 40.4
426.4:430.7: 37.2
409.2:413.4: 37.9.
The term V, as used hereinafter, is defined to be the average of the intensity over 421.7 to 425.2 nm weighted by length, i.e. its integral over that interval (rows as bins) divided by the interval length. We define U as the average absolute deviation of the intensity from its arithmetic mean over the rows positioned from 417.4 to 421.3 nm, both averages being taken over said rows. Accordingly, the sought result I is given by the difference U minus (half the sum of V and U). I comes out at -18.67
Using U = 1.13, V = 38.46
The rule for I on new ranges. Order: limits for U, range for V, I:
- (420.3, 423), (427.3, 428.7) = -18.30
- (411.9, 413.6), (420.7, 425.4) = -18.94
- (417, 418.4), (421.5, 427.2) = -18.92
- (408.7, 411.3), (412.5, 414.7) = -18.28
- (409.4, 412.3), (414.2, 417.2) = -18.69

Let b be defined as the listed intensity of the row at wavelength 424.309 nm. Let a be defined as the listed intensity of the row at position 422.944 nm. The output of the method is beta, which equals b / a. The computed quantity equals 0.95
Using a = 41.6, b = 39.7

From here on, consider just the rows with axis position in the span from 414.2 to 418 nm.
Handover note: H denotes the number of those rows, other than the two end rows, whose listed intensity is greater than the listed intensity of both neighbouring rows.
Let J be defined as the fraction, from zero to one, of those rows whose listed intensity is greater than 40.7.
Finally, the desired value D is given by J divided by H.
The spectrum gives 0.092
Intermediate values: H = 6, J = 0.55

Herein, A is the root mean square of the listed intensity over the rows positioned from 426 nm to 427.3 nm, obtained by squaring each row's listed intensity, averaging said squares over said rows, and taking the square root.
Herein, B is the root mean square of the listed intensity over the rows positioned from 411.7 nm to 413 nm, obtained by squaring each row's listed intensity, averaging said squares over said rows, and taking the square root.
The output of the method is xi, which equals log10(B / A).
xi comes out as 0.009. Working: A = 38.8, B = 39.6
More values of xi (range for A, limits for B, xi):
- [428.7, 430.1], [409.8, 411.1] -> -0.031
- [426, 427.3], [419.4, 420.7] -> 0.008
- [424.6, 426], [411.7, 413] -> 0.005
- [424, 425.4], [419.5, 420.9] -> 0.008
